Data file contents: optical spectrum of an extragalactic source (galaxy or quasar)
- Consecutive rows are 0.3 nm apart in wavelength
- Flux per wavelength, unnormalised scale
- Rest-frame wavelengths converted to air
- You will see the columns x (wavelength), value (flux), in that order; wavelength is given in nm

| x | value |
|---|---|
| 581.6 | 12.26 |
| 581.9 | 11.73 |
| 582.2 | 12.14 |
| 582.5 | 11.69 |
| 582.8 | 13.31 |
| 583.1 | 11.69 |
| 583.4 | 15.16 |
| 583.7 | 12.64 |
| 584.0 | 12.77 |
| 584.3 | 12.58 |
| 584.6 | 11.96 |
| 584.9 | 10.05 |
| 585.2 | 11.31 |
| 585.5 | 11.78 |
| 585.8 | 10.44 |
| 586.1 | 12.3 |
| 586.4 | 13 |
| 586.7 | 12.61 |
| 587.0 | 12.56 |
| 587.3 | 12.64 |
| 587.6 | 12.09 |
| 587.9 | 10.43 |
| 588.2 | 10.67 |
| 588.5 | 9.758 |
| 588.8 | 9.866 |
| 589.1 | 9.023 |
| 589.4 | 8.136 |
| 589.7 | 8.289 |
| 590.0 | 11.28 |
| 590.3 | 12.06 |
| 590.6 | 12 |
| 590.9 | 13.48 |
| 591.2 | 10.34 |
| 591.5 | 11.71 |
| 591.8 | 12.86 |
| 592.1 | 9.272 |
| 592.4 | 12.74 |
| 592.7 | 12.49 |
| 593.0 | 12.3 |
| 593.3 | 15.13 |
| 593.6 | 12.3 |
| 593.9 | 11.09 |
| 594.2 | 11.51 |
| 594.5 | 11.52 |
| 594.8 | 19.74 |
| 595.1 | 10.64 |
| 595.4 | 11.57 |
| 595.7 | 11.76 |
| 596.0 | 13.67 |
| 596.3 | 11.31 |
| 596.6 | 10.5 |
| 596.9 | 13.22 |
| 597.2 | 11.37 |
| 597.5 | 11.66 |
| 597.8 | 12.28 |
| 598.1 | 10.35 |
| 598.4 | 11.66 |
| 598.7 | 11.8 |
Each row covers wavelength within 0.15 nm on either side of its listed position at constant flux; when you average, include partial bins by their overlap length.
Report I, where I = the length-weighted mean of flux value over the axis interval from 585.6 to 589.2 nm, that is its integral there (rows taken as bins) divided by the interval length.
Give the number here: 11.3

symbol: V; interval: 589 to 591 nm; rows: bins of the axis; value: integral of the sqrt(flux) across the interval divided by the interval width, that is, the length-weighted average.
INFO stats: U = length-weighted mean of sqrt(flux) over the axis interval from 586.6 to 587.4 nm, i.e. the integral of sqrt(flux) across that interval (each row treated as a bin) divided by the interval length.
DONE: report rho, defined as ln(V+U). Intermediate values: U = 3.55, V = 3.2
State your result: 1.92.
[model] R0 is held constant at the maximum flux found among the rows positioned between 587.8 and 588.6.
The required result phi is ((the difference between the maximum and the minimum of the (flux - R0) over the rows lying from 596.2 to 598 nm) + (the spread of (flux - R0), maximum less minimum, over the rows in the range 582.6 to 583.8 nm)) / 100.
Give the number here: 0.062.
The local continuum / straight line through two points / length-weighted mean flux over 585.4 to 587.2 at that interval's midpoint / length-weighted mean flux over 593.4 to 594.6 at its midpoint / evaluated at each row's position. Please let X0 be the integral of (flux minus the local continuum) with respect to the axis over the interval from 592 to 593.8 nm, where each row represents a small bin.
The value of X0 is 1.1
